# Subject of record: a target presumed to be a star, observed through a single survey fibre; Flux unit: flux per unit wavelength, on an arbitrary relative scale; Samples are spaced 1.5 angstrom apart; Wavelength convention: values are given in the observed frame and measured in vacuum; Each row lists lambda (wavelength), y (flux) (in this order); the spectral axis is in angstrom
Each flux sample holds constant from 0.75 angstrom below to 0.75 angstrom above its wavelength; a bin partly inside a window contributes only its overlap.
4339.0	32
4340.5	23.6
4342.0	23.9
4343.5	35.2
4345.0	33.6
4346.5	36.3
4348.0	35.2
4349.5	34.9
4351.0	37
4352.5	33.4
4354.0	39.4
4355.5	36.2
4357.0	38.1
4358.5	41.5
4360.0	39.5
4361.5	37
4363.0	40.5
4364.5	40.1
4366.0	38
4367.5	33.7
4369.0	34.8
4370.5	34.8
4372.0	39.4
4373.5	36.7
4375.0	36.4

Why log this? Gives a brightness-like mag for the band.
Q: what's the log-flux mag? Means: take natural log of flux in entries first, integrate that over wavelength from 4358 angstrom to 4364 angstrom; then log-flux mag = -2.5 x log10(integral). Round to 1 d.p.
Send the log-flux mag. -3.4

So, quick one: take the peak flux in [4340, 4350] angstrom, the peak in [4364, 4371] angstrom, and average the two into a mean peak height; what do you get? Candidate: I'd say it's 38.2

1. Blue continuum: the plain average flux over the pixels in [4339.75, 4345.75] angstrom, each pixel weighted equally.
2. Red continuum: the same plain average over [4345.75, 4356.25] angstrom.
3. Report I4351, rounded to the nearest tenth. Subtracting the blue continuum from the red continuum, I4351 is 7.0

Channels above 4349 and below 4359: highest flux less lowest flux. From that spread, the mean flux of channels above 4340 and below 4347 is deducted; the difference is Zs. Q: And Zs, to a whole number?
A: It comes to -22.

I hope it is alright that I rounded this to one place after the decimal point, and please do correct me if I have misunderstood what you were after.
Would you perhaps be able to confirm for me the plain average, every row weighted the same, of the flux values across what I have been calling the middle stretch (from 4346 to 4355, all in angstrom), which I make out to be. 36.0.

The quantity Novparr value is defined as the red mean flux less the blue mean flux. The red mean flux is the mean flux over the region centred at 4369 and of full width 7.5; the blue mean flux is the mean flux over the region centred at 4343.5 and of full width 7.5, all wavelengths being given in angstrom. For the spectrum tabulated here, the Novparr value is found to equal 5.6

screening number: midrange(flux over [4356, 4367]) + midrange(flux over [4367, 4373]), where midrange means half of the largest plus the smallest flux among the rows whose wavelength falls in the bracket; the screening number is 75.8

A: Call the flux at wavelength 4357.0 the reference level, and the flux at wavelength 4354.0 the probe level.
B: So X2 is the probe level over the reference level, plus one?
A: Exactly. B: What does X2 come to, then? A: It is 2.03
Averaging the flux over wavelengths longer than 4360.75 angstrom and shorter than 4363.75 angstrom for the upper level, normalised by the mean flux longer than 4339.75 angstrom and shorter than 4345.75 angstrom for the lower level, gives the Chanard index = 1.33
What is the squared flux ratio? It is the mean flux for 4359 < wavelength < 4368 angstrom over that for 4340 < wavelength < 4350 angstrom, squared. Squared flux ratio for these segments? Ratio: 1.44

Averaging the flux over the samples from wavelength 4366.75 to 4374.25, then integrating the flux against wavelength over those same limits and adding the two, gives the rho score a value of 305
